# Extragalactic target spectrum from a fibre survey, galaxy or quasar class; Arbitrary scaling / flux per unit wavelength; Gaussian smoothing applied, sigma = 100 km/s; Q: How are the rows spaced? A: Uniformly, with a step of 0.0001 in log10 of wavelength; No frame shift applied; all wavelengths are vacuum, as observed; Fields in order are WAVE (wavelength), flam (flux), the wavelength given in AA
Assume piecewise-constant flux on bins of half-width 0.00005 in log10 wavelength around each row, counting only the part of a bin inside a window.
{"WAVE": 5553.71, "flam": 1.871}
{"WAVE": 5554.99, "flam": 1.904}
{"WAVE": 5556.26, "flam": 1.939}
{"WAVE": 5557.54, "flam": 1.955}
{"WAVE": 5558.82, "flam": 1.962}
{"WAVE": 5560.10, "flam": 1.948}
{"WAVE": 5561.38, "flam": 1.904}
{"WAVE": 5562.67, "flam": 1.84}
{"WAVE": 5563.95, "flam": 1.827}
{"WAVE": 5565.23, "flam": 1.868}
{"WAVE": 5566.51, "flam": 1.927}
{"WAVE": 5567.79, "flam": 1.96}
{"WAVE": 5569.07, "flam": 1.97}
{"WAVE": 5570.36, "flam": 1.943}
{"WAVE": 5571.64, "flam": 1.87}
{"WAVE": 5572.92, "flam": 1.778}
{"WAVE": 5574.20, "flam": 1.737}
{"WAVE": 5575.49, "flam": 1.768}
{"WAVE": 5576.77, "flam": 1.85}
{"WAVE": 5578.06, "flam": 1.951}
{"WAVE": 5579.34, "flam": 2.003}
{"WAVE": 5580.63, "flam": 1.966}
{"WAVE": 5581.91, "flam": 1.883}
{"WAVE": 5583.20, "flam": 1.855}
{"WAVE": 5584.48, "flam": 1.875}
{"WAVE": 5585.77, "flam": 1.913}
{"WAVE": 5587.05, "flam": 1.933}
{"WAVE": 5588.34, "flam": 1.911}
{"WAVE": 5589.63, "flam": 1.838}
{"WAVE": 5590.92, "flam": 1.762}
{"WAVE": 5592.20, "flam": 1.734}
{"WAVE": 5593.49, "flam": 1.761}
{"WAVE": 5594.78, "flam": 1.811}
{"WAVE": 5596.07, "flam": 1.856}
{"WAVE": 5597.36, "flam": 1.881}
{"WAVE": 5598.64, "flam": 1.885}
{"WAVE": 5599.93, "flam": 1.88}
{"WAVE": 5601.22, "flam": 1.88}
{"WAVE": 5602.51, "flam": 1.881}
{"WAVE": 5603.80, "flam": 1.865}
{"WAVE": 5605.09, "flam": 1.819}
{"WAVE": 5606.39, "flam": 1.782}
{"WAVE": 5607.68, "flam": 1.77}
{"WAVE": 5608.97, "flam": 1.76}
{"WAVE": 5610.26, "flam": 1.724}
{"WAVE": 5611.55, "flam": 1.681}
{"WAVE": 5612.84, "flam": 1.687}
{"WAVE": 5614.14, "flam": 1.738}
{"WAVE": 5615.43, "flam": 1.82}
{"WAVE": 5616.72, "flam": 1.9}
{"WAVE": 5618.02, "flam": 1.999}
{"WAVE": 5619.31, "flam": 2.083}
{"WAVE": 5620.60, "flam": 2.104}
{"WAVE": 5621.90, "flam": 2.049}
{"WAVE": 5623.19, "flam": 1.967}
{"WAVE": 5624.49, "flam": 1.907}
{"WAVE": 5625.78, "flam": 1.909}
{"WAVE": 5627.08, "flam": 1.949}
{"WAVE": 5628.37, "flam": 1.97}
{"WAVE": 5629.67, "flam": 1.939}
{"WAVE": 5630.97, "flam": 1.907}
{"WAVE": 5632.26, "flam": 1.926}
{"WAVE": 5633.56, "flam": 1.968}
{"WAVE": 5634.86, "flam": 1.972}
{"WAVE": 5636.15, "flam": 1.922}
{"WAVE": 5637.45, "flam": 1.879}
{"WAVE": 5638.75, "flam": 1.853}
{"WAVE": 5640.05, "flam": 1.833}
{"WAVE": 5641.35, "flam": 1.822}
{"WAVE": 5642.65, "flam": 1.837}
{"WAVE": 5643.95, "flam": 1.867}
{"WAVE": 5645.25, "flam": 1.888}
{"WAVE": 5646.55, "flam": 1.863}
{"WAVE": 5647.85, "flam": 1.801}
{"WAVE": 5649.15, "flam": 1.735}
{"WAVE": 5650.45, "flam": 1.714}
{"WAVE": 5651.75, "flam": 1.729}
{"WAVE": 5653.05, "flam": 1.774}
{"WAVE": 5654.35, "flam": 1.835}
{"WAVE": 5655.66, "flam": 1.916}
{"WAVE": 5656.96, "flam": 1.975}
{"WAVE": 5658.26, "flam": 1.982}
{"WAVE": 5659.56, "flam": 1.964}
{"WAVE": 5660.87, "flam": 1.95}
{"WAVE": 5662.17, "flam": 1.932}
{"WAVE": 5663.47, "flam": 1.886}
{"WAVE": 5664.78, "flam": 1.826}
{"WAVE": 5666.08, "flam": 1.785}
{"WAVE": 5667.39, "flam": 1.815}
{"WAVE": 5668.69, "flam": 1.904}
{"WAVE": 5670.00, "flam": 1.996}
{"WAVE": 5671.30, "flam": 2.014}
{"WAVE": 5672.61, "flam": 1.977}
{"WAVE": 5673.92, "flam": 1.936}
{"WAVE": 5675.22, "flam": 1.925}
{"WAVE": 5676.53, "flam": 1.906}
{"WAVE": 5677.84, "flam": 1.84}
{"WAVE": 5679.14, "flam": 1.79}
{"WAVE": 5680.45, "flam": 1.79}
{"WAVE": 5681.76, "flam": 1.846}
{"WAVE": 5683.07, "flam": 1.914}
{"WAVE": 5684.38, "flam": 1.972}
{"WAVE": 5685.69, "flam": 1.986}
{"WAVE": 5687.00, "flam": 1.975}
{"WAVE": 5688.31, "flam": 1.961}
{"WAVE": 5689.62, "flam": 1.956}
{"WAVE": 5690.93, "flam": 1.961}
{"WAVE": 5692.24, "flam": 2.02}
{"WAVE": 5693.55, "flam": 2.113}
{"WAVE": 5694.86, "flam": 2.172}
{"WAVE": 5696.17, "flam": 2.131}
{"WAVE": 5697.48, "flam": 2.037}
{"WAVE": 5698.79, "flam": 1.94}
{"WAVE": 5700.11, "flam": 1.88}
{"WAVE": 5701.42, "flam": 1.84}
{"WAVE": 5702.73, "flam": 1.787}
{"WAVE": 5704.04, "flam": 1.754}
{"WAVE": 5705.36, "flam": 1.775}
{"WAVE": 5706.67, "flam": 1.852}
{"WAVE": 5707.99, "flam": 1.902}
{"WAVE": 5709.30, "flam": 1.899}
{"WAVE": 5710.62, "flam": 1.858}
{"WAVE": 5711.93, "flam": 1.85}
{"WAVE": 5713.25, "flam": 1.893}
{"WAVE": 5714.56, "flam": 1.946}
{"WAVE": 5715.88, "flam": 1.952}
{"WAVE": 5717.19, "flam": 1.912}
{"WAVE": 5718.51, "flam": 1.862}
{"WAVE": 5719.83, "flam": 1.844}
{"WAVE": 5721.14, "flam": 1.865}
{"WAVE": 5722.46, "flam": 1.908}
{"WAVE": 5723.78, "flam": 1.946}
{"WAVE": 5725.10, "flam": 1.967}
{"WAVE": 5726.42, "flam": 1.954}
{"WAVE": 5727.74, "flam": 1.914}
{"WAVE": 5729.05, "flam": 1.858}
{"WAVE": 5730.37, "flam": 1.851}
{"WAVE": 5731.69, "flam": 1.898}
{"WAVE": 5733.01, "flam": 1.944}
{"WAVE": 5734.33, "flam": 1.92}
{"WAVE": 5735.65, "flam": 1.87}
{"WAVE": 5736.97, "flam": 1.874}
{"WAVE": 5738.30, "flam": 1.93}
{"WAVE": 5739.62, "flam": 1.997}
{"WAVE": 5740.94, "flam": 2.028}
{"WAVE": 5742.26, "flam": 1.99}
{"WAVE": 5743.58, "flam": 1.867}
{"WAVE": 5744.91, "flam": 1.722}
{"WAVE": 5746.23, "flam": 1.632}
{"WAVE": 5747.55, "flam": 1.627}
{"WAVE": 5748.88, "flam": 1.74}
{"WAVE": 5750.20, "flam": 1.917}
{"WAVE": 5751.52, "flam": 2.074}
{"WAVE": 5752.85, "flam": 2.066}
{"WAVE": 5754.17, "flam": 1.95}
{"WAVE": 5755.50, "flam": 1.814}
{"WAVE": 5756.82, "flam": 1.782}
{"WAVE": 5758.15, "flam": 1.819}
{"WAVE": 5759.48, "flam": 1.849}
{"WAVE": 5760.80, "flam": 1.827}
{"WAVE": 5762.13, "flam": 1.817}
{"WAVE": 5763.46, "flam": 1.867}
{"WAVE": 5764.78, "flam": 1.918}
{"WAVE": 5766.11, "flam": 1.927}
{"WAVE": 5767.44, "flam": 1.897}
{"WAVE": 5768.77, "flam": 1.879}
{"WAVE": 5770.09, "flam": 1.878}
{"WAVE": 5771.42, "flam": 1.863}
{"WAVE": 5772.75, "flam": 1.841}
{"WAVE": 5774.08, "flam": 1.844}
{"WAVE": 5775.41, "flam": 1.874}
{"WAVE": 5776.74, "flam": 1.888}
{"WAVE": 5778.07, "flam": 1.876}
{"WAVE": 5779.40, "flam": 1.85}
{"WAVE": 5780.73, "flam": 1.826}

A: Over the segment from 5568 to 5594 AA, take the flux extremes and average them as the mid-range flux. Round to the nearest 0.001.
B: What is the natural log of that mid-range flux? 0.625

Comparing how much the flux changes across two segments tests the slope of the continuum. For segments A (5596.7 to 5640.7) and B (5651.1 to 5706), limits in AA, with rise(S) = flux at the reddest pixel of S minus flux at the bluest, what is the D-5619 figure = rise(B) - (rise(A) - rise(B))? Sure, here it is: 0.14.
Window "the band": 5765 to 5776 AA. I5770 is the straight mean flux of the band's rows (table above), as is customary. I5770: 1.88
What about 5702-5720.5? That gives 1.86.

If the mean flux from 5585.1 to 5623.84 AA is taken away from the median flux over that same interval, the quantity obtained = 0.005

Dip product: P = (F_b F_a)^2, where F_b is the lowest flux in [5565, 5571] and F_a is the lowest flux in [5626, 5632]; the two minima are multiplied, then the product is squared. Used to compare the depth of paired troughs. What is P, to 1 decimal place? 12.7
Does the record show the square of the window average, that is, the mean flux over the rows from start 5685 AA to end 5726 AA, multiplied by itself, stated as 3.71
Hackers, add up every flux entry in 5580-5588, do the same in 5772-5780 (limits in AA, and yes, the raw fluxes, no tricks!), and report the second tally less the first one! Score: -0.25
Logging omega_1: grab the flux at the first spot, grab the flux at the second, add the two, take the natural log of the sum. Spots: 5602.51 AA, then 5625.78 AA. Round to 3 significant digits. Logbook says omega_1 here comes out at 1.33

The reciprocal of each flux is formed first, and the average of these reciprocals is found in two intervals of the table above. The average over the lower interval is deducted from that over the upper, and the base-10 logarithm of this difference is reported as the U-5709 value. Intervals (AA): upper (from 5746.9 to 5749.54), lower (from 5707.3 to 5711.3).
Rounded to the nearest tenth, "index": -1.2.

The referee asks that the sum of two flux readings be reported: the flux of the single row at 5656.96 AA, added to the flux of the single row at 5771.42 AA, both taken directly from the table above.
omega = 3.84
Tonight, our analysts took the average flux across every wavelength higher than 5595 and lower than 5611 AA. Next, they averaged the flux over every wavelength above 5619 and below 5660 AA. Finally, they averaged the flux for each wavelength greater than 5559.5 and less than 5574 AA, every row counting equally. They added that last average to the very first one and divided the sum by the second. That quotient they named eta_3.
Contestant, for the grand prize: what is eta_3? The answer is 1.96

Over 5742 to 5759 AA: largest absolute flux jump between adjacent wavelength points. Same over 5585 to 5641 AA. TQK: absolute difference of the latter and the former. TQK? 0.08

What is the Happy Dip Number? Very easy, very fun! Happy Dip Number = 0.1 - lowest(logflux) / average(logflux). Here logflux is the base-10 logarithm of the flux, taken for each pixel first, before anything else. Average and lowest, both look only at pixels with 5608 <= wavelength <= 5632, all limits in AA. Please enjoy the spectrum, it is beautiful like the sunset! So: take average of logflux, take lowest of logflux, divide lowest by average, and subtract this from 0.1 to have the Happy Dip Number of -0.72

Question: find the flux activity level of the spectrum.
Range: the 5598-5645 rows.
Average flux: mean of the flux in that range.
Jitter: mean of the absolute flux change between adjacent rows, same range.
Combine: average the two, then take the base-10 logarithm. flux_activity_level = -0.019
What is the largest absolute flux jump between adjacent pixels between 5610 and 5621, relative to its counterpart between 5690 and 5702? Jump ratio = 1.0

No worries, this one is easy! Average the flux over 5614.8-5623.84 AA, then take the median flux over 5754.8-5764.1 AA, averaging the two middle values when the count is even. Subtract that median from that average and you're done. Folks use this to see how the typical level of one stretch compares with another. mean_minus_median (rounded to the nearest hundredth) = 0.17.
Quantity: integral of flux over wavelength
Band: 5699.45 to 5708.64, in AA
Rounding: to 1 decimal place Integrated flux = 16.8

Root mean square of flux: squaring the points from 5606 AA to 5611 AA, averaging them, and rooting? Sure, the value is 1.76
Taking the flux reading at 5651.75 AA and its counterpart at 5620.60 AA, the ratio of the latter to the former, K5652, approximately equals 1.22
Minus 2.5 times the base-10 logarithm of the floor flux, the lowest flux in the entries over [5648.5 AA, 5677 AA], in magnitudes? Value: -0.59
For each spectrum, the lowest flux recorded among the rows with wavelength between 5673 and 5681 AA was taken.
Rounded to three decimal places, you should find 1.790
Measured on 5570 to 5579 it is 1.737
